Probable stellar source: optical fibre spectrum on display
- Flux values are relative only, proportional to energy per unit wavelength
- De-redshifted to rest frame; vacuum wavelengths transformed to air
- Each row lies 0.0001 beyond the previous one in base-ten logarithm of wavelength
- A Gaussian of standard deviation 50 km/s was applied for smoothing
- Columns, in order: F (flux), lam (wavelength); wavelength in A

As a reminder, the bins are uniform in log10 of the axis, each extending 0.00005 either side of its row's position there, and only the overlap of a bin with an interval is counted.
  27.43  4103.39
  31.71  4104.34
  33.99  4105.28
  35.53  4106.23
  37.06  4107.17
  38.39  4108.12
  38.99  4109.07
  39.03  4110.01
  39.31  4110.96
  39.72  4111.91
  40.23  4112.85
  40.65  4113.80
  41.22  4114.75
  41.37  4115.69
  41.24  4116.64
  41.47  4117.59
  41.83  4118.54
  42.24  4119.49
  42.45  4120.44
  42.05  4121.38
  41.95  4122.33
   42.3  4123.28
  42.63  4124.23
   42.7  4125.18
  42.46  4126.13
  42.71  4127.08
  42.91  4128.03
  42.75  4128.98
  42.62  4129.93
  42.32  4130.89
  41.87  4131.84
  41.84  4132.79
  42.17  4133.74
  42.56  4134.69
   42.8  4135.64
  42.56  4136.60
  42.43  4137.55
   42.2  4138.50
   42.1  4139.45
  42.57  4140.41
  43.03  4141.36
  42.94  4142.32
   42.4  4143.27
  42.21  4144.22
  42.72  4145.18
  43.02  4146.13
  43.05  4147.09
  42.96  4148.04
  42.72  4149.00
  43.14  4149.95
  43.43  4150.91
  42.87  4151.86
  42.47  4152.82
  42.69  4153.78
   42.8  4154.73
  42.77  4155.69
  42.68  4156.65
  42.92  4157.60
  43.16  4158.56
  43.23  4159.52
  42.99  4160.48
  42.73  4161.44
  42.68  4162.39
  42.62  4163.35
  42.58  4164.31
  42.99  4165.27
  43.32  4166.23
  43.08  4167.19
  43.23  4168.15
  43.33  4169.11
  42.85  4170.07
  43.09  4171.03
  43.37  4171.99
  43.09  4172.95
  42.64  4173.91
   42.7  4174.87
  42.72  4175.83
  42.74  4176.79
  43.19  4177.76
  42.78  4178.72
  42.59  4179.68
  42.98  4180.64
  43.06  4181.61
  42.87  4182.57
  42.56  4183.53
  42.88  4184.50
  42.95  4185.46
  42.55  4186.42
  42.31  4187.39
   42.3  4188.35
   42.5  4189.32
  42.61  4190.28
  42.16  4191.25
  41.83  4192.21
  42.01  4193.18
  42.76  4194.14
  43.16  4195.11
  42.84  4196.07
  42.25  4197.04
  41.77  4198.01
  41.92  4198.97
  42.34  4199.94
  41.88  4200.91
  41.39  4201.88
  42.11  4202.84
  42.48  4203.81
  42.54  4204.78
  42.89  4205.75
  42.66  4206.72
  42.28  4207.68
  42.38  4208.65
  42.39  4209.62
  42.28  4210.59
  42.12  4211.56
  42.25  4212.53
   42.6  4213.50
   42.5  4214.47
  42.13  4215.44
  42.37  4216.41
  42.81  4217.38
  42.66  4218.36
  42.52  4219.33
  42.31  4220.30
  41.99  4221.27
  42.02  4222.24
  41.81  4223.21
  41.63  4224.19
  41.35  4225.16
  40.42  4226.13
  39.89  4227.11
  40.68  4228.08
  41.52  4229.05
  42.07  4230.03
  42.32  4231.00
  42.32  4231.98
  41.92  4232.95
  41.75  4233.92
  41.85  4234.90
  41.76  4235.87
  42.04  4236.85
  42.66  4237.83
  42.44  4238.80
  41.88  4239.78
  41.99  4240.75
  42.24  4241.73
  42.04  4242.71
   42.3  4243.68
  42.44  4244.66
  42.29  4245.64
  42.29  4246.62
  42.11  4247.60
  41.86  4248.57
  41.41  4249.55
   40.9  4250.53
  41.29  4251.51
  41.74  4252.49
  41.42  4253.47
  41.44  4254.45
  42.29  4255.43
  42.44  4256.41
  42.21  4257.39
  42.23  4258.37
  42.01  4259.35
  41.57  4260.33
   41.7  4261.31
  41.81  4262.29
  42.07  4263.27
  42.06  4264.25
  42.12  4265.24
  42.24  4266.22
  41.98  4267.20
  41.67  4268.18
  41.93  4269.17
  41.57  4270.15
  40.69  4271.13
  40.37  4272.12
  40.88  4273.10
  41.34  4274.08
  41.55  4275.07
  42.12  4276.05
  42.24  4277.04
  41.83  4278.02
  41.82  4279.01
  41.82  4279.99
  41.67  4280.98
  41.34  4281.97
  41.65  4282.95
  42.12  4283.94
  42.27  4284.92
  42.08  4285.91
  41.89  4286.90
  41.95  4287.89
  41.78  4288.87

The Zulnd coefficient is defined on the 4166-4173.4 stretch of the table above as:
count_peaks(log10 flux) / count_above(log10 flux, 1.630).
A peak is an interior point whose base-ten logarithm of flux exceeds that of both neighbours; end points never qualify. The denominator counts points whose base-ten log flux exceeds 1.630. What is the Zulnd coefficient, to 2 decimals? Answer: 0.25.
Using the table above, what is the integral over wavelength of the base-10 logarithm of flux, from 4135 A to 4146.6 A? 19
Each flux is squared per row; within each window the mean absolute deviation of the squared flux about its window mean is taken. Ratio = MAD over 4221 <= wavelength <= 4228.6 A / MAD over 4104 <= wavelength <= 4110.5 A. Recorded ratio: 0.3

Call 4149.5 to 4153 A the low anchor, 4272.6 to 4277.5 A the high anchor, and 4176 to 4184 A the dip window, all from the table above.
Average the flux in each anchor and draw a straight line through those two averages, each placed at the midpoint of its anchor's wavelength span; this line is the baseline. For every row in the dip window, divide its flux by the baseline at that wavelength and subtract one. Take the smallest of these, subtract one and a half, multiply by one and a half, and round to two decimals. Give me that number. -2.25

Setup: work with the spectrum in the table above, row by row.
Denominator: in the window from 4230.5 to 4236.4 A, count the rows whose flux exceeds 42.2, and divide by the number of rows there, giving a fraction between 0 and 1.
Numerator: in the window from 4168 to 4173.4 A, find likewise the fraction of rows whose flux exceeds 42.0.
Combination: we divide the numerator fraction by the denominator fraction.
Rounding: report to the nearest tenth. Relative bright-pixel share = 3.0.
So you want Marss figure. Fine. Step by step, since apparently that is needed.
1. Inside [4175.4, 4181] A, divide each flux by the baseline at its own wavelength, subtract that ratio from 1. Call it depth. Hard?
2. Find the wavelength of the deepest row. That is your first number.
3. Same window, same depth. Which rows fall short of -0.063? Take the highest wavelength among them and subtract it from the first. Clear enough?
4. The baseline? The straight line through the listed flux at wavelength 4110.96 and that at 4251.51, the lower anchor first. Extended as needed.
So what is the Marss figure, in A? -1.0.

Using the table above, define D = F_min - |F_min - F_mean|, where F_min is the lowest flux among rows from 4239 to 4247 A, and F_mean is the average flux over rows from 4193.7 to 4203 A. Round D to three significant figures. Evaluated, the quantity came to 41.5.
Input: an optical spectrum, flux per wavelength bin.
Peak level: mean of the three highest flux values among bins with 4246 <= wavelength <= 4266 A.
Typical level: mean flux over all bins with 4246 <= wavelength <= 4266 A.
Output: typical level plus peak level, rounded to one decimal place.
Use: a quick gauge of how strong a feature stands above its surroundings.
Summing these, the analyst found 84.2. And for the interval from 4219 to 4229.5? 83.8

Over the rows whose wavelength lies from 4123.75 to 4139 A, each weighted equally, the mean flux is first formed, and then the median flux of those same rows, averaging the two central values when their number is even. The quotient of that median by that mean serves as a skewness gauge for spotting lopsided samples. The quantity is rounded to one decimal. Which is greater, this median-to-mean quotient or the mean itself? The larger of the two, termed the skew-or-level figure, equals 42.5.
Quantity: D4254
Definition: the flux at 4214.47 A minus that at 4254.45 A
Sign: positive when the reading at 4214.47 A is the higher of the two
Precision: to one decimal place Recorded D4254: 1.1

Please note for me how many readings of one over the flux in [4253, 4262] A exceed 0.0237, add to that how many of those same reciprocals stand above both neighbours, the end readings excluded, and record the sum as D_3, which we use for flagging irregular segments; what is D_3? 7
